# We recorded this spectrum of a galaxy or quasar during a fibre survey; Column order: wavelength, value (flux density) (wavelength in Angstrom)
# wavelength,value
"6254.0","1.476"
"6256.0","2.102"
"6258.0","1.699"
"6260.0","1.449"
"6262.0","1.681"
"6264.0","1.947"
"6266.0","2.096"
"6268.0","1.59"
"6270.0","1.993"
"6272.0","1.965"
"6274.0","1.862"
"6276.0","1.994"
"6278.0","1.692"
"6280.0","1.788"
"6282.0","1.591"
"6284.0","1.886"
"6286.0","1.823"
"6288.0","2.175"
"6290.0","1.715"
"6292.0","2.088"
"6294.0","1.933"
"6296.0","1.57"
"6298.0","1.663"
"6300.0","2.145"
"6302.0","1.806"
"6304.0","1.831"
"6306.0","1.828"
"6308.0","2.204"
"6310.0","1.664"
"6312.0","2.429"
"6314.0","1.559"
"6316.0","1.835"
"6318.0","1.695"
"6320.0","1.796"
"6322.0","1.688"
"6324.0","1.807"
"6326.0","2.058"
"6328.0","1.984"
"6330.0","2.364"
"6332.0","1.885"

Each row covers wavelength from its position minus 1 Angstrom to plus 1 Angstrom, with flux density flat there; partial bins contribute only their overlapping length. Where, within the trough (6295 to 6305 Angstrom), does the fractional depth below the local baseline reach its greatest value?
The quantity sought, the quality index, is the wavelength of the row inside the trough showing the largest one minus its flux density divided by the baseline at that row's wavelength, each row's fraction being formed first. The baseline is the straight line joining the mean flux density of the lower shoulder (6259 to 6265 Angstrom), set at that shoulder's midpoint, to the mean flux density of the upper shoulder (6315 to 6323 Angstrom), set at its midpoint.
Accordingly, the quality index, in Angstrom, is 6296.0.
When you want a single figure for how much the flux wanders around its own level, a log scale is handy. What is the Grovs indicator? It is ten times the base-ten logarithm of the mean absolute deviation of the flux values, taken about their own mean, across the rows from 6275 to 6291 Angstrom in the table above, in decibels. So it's -8.6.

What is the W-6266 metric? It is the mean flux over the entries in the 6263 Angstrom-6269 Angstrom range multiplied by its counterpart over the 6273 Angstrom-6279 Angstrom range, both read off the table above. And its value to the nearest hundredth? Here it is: 3.47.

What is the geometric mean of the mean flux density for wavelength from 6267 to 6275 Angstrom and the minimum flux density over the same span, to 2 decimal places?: 1.72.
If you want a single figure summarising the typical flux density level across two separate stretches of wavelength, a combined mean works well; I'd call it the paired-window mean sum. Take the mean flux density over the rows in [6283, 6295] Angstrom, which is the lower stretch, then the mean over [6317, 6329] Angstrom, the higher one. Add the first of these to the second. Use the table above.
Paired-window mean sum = 3.77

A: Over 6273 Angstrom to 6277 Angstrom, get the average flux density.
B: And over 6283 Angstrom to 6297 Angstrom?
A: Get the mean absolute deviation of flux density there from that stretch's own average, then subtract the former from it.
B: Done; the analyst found -1.77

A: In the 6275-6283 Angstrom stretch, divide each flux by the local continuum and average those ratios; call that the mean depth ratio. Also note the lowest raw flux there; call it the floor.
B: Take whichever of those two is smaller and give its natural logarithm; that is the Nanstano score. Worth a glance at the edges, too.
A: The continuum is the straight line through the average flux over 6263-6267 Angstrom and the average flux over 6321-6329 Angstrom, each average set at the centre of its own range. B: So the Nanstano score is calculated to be -0.12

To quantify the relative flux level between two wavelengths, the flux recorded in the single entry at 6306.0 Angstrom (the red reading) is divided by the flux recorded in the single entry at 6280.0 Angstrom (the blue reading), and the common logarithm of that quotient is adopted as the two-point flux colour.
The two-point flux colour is 0.01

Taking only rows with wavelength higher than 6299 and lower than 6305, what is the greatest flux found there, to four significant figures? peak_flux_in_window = 2.145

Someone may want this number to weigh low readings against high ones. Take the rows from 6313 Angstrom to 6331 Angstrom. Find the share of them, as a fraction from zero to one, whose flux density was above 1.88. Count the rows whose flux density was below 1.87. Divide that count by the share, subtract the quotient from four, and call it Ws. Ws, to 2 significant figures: -14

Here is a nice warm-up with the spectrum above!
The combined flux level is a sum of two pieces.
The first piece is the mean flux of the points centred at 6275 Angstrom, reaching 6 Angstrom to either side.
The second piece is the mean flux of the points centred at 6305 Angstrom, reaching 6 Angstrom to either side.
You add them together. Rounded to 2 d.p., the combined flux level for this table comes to 3.80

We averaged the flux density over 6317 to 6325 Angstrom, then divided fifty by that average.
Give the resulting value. 28.6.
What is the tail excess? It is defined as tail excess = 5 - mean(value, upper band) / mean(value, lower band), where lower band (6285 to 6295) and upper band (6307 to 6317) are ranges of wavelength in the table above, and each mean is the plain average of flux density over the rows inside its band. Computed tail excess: 4.00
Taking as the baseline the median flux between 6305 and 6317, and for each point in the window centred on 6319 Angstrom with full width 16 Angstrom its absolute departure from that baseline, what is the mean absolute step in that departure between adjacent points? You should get 0.180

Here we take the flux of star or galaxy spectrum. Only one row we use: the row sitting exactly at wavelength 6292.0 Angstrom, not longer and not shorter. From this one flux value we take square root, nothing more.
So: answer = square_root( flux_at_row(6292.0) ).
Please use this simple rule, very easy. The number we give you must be 1.44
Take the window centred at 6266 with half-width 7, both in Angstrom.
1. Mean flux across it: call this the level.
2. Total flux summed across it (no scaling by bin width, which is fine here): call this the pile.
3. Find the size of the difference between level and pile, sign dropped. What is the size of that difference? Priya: 11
